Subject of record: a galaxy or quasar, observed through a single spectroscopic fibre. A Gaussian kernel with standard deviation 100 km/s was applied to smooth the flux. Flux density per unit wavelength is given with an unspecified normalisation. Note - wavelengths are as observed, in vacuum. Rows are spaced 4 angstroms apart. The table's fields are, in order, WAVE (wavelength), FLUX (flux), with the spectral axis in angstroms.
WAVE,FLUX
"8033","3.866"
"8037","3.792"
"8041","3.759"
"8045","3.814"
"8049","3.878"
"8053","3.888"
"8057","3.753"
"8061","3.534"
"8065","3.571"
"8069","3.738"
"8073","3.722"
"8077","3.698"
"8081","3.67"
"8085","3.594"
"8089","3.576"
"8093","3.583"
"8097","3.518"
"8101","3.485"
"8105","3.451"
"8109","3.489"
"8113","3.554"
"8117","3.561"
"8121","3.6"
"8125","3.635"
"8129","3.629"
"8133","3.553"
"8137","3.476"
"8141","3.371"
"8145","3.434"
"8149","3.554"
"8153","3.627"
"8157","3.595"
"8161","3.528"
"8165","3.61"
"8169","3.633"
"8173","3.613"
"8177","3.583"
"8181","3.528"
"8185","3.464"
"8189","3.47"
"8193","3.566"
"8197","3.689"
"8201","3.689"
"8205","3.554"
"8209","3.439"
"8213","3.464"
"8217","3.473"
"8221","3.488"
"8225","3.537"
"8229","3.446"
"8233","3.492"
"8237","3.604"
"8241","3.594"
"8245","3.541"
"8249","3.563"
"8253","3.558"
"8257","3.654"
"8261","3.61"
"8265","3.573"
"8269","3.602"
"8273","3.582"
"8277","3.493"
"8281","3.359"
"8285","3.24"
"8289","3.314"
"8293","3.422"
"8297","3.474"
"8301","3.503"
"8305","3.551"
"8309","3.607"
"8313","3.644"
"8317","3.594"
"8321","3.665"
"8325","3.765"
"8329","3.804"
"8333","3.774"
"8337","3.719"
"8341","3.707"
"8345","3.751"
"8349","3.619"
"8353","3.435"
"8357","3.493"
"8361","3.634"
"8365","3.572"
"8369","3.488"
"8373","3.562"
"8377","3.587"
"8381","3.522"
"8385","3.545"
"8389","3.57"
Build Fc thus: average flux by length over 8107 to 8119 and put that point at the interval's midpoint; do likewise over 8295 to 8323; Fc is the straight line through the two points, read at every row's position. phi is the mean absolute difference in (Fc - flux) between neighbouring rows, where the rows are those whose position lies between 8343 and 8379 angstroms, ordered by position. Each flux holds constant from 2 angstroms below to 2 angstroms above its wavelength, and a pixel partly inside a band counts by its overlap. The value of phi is 0.095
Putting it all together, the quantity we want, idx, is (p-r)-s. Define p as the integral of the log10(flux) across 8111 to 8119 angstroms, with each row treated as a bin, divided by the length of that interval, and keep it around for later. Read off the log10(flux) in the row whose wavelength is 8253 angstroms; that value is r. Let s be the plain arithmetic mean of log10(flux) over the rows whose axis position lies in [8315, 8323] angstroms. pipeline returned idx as -0.56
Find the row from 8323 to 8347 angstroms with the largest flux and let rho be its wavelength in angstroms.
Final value 8329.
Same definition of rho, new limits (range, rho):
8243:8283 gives 8257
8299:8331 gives 8329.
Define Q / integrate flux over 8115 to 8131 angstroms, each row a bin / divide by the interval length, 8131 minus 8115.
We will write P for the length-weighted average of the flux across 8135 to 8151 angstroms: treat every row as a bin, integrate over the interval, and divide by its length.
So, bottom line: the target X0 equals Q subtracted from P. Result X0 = -0.15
